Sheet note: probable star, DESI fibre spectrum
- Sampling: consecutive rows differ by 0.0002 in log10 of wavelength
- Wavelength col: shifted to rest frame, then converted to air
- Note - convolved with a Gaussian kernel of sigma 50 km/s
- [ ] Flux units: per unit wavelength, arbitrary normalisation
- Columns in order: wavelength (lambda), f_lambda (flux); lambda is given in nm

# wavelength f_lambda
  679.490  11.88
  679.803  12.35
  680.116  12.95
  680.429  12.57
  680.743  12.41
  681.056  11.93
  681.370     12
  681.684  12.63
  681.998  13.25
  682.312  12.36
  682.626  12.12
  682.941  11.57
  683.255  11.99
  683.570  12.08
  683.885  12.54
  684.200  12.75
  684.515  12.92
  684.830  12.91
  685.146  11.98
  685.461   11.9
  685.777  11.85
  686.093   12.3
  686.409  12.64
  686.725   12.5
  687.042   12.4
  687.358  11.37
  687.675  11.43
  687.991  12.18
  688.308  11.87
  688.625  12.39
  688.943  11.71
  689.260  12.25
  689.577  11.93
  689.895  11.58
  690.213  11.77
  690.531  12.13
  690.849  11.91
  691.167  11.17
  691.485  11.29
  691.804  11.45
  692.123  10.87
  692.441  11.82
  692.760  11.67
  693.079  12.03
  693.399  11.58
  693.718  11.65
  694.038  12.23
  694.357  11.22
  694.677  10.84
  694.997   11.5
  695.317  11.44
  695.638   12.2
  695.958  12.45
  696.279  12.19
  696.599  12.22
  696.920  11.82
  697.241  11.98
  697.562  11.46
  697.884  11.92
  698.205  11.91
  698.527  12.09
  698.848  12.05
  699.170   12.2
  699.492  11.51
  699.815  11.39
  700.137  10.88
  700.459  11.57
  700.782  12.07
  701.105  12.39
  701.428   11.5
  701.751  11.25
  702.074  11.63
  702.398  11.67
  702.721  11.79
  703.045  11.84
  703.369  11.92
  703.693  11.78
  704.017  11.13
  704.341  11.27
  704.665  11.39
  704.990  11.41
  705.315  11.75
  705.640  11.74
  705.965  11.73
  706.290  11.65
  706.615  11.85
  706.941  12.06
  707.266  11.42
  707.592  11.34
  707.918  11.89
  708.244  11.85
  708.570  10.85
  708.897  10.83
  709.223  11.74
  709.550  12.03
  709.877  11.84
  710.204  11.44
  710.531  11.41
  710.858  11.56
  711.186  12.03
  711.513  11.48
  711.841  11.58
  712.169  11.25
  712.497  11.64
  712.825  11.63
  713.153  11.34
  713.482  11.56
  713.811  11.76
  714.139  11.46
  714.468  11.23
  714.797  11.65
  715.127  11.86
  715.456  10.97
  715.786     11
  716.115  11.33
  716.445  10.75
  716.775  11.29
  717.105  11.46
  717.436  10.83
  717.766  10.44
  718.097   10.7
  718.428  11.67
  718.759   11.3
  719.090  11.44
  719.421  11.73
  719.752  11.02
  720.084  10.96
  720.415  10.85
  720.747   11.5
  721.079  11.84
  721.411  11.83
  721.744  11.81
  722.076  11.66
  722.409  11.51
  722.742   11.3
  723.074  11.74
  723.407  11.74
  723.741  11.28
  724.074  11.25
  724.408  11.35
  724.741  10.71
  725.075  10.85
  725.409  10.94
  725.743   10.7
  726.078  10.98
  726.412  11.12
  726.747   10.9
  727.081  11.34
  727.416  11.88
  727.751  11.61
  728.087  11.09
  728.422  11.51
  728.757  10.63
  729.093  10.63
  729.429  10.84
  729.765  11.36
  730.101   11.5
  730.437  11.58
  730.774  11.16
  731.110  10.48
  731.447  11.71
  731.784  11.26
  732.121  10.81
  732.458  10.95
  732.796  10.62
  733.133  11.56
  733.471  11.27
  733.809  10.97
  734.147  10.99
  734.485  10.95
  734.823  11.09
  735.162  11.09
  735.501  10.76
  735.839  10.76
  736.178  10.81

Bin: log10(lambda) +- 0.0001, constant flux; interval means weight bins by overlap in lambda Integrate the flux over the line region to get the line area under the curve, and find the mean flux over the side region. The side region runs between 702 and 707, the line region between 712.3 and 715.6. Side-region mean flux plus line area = 50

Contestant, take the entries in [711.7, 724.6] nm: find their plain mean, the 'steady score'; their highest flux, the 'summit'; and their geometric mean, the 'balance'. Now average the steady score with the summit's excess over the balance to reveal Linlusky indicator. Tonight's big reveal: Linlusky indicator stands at 5.93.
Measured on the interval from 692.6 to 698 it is 6.23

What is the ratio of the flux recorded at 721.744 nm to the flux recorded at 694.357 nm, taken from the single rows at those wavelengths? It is 1.05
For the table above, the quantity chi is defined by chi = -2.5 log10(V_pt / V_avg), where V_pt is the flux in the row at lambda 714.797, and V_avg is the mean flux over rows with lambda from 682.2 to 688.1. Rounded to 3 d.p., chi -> 0.050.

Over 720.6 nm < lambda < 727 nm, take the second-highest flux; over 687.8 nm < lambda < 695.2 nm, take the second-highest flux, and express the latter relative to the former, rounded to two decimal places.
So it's 1.04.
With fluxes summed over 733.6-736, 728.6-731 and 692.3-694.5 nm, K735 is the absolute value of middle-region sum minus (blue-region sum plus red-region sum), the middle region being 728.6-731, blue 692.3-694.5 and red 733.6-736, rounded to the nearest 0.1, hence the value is 81.1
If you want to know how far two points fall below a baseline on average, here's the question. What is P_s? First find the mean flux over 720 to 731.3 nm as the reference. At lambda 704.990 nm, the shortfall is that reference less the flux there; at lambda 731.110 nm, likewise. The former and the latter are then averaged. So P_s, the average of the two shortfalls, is 0.3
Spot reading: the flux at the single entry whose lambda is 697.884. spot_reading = 11.92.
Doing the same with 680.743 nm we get 12.41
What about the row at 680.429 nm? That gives 12.57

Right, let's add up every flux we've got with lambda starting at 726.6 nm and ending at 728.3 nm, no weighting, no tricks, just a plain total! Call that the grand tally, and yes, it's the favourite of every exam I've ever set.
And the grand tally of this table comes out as 57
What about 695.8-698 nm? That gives 84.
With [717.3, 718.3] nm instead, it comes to 32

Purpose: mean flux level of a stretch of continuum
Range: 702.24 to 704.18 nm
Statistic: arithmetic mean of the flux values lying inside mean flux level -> 11.69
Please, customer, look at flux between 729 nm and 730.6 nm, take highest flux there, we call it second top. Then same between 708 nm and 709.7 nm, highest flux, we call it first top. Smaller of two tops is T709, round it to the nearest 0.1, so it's 11.6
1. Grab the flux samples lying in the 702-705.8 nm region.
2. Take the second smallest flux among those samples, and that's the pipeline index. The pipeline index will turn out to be 11.27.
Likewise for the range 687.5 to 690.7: 11.58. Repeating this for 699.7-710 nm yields 10.85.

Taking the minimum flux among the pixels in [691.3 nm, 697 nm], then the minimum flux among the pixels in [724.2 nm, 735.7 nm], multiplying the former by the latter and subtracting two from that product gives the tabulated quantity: 112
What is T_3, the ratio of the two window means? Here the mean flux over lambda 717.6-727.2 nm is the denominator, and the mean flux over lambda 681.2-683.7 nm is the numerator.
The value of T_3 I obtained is 1.09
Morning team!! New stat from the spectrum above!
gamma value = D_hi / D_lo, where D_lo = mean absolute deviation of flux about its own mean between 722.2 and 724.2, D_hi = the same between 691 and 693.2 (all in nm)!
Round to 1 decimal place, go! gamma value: 1.6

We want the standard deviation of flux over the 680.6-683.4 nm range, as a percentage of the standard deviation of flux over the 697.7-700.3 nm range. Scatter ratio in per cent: 109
